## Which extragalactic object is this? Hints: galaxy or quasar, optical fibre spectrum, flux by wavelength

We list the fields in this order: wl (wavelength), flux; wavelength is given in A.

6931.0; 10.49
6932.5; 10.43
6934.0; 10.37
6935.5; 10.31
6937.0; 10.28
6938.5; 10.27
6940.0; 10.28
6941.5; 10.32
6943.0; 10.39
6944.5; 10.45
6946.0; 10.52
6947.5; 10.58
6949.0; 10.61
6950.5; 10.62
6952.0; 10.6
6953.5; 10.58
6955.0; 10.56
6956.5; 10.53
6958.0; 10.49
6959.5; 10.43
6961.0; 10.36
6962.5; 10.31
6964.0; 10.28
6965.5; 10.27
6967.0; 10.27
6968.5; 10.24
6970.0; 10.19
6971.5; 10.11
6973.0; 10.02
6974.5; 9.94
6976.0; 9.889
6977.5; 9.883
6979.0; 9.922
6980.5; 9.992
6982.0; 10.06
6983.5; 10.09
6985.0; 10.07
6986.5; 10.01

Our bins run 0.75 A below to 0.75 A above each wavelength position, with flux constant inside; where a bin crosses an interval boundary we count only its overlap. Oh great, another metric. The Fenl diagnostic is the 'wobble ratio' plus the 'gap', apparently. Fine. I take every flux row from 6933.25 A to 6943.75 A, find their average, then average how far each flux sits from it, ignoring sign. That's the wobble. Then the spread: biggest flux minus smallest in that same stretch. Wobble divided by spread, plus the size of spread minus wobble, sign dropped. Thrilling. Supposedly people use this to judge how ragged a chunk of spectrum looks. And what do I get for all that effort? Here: 0.39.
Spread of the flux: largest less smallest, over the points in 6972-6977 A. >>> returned 0.13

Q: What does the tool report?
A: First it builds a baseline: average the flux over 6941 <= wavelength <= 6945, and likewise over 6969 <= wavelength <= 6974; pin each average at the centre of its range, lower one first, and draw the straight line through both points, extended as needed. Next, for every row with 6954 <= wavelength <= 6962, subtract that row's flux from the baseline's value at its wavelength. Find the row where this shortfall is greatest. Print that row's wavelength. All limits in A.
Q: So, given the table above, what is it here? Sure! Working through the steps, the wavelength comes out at 6961.0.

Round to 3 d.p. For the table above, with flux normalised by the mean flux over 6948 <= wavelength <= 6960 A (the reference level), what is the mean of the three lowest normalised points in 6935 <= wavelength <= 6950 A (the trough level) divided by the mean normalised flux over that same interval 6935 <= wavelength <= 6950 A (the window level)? 0.988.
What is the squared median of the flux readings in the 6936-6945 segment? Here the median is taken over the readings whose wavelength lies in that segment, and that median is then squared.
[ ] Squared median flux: 106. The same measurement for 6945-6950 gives 112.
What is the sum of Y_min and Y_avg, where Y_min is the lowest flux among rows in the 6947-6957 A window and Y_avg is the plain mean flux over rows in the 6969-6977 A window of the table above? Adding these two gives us 20.6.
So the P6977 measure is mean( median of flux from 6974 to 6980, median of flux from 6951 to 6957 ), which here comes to 10.2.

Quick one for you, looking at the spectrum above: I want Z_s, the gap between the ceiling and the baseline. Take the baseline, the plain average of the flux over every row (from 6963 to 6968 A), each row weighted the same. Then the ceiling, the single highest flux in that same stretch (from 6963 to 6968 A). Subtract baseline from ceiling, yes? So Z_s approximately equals 0.01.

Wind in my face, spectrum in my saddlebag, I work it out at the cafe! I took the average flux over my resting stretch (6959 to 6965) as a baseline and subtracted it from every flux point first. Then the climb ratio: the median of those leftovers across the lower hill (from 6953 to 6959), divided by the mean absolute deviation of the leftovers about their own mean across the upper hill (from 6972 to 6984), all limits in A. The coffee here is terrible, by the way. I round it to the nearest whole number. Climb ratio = 3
